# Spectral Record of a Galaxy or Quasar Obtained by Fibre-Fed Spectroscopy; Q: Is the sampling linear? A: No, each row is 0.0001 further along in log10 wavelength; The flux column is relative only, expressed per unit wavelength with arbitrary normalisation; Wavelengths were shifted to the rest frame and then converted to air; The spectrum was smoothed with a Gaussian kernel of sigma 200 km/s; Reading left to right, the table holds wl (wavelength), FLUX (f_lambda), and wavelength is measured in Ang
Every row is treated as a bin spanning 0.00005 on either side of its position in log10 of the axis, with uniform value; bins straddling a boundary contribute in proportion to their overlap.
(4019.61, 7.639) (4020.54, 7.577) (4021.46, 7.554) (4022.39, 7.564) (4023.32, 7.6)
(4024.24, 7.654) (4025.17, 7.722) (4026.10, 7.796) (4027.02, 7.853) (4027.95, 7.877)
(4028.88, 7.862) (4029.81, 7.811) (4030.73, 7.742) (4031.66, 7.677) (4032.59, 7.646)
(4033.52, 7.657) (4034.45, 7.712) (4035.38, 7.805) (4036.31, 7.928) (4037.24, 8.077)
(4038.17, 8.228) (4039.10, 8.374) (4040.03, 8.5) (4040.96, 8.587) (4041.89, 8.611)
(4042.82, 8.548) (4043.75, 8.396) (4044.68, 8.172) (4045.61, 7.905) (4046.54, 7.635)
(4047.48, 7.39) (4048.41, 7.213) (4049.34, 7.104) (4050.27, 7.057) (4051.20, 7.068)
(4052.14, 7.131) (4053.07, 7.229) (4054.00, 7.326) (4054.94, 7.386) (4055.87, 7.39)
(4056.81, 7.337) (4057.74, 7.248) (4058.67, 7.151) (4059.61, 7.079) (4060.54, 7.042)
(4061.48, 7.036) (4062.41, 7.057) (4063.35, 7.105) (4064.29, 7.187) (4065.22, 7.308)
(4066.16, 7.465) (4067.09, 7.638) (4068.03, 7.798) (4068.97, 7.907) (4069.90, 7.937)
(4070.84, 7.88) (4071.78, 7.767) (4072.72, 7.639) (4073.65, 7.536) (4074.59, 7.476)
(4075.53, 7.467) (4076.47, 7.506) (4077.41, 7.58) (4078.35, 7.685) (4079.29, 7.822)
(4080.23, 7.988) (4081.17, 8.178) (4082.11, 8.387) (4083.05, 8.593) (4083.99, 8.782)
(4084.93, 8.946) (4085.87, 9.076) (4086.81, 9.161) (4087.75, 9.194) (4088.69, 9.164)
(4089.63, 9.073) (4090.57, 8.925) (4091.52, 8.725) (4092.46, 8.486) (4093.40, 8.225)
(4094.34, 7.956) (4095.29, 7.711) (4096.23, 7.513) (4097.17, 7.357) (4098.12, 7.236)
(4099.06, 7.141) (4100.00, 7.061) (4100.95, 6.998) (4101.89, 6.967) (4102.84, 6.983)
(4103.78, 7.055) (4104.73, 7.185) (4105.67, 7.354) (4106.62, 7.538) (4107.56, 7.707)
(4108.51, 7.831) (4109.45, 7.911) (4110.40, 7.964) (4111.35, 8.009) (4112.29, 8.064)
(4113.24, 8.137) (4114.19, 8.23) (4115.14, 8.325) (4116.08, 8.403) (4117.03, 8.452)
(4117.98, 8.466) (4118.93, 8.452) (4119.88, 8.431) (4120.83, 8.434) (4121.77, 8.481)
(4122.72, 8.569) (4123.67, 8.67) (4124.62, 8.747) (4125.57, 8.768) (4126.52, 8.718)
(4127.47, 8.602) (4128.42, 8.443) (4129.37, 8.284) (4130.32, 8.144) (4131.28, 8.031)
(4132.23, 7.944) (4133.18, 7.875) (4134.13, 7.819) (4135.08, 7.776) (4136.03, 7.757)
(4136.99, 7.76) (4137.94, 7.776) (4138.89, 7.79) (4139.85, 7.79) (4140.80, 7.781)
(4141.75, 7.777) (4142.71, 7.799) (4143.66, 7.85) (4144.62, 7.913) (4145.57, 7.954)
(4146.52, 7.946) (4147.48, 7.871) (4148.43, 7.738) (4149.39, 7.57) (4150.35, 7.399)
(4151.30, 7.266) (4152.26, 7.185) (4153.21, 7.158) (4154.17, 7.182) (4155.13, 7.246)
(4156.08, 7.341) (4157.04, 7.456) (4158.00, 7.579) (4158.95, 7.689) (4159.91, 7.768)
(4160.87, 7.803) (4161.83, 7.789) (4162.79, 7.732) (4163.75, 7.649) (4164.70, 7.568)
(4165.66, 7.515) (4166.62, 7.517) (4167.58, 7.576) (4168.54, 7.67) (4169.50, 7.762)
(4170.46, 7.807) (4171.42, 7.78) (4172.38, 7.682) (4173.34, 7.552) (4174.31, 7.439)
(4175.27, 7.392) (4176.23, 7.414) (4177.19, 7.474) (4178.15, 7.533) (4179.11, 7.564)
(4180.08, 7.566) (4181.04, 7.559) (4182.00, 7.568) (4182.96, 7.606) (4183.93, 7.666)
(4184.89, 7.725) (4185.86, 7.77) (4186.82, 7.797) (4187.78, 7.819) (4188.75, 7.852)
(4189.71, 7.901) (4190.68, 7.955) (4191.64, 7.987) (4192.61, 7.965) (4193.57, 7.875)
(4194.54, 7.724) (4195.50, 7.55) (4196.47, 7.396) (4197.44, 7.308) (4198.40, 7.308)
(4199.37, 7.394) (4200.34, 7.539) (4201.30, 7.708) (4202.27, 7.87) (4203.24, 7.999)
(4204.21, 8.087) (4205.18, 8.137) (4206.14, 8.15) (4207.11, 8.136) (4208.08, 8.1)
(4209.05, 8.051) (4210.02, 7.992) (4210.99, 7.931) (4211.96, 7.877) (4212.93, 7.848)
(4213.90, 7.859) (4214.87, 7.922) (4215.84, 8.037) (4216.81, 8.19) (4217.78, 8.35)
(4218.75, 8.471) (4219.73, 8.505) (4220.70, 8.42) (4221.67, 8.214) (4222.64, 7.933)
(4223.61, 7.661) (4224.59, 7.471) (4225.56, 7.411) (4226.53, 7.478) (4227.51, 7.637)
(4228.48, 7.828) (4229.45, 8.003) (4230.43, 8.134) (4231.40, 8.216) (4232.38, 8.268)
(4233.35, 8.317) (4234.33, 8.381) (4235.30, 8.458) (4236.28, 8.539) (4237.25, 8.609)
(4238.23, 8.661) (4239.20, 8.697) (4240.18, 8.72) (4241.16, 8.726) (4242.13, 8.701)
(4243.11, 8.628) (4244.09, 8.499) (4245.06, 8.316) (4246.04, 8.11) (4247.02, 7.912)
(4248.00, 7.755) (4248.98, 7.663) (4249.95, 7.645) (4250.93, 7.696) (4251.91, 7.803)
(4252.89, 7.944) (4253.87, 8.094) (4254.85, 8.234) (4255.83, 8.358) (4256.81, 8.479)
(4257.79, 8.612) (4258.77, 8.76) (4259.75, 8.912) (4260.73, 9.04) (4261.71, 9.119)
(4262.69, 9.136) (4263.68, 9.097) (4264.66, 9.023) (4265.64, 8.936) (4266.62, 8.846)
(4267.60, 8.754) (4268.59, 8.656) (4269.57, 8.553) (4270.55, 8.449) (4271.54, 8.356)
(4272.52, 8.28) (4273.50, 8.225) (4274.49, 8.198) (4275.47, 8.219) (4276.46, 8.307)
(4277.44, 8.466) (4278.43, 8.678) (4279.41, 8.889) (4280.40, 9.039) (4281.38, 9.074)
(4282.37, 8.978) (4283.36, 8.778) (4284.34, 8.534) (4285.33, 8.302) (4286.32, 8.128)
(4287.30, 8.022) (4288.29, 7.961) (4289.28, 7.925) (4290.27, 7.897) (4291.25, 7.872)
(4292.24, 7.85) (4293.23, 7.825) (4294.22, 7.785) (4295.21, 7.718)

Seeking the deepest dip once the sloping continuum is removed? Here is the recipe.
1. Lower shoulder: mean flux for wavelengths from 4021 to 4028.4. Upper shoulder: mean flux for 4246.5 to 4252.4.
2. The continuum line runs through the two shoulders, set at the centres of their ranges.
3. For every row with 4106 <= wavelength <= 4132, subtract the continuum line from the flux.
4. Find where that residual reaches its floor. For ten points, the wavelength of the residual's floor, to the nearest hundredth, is 4106.62 Ang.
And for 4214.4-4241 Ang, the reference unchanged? 4225.56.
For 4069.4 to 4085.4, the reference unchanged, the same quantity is 4075.53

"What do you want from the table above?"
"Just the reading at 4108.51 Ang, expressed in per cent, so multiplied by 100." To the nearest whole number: 783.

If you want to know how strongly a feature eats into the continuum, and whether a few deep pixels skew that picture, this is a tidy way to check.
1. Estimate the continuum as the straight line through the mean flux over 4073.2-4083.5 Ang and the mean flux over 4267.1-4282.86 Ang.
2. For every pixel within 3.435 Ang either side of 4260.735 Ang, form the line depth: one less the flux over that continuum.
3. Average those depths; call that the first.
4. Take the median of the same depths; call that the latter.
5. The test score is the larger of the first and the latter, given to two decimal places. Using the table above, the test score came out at -0.05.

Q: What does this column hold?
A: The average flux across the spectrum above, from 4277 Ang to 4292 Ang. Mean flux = 8.4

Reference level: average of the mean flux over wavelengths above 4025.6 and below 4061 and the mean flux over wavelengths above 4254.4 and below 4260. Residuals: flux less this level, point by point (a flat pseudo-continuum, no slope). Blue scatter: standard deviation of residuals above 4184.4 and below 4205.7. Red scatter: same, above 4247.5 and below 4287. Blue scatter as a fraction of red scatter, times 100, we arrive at 55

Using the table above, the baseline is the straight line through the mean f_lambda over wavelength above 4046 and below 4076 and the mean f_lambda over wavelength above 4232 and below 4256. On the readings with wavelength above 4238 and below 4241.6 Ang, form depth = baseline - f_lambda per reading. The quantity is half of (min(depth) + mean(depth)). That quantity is -0.46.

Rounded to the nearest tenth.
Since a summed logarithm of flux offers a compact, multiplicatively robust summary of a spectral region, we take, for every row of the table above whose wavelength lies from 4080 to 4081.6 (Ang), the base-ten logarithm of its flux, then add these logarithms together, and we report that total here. 1.8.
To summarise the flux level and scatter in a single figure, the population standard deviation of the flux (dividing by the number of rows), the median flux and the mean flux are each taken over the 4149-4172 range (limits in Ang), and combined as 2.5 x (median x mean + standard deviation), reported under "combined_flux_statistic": 143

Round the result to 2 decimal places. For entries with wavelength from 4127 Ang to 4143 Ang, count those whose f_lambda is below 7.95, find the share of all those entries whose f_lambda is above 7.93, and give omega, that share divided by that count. 0.03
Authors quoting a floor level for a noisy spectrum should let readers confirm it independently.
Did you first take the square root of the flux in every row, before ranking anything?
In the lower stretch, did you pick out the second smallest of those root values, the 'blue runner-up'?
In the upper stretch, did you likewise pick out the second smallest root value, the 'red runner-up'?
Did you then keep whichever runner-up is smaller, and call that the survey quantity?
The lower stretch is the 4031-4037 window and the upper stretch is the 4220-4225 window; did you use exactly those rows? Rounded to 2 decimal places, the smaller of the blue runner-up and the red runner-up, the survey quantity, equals 2.77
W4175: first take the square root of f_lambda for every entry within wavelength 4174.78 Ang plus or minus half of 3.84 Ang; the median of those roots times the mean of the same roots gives 7.4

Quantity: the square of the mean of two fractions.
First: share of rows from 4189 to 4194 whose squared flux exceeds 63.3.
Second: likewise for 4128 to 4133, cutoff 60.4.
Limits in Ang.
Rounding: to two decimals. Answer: 0.49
